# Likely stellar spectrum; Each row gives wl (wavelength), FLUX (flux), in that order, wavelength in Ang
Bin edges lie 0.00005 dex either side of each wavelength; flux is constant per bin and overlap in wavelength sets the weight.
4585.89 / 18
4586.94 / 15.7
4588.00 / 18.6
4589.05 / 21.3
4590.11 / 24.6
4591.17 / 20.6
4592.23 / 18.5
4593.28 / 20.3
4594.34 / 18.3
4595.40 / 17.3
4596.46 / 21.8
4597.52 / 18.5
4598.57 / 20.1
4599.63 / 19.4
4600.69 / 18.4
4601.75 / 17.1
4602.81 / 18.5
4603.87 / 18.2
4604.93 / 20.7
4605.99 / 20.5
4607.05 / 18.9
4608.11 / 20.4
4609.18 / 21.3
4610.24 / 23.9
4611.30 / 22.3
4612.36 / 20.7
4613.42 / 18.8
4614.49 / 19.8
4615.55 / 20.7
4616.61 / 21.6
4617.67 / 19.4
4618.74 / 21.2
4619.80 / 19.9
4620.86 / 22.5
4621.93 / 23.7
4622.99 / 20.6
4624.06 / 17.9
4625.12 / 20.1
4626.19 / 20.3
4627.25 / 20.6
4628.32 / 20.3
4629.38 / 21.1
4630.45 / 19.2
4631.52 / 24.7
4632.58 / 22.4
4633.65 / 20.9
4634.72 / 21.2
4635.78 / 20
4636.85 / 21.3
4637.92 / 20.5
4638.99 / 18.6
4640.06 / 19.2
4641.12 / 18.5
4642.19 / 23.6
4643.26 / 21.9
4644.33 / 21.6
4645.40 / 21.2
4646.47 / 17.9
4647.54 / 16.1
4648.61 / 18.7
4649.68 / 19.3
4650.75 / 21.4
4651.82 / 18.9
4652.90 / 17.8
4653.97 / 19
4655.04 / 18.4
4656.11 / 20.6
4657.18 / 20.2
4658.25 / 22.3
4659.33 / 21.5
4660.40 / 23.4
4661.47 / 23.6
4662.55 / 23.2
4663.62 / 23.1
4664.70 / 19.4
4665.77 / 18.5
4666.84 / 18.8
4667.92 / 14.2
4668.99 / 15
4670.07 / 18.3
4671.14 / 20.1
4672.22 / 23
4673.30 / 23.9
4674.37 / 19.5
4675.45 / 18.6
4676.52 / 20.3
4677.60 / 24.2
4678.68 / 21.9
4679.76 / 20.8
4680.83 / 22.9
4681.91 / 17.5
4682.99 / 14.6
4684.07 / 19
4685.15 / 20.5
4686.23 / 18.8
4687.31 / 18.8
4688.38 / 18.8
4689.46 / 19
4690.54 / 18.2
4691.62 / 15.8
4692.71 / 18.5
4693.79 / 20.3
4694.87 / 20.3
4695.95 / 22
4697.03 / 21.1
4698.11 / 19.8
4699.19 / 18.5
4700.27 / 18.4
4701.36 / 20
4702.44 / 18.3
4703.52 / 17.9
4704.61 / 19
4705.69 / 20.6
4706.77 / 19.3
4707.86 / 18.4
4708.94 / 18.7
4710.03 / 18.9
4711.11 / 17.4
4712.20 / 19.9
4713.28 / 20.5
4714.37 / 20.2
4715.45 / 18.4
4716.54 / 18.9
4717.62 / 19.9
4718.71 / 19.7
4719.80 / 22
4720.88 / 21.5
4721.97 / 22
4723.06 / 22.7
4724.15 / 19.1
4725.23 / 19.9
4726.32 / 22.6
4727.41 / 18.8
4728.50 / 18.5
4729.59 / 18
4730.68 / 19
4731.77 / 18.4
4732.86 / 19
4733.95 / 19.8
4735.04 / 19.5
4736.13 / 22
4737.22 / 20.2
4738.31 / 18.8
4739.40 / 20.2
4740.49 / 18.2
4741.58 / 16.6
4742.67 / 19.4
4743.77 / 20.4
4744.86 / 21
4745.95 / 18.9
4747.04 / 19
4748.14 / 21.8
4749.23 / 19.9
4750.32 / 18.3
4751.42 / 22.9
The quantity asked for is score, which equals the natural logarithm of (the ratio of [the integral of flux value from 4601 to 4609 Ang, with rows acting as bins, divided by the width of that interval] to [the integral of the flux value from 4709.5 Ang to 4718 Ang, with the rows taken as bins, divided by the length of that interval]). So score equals 0.00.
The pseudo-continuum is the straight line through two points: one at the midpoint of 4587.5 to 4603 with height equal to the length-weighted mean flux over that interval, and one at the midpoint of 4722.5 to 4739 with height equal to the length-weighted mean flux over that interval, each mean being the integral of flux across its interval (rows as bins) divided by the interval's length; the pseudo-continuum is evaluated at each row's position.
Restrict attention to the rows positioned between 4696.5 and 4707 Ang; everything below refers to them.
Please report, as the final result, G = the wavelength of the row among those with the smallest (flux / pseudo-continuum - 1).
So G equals 4703.52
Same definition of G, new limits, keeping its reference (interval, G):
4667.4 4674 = 4667.92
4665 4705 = 4667.92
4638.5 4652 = 4647.54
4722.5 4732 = 4729.59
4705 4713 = 4711.11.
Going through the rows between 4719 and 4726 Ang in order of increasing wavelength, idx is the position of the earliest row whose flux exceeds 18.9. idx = 4719.80 Ang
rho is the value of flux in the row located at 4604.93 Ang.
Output 20.7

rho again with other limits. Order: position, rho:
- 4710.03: 18.9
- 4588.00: 18.6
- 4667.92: 14.2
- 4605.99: 20.5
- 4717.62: 19.9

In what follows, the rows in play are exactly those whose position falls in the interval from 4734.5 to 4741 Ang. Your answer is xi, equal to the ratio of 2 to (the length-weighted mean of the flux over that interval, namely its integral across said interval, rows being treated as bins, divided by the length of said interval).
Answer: 0.101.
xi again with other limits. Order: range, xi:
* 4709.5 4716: 0.104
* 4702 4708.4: 0.106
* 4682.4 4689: 0.109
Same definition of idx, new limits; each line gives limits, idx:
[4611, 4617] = 4611.30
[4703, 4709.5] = 4704.61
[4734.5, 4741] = 4735.04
